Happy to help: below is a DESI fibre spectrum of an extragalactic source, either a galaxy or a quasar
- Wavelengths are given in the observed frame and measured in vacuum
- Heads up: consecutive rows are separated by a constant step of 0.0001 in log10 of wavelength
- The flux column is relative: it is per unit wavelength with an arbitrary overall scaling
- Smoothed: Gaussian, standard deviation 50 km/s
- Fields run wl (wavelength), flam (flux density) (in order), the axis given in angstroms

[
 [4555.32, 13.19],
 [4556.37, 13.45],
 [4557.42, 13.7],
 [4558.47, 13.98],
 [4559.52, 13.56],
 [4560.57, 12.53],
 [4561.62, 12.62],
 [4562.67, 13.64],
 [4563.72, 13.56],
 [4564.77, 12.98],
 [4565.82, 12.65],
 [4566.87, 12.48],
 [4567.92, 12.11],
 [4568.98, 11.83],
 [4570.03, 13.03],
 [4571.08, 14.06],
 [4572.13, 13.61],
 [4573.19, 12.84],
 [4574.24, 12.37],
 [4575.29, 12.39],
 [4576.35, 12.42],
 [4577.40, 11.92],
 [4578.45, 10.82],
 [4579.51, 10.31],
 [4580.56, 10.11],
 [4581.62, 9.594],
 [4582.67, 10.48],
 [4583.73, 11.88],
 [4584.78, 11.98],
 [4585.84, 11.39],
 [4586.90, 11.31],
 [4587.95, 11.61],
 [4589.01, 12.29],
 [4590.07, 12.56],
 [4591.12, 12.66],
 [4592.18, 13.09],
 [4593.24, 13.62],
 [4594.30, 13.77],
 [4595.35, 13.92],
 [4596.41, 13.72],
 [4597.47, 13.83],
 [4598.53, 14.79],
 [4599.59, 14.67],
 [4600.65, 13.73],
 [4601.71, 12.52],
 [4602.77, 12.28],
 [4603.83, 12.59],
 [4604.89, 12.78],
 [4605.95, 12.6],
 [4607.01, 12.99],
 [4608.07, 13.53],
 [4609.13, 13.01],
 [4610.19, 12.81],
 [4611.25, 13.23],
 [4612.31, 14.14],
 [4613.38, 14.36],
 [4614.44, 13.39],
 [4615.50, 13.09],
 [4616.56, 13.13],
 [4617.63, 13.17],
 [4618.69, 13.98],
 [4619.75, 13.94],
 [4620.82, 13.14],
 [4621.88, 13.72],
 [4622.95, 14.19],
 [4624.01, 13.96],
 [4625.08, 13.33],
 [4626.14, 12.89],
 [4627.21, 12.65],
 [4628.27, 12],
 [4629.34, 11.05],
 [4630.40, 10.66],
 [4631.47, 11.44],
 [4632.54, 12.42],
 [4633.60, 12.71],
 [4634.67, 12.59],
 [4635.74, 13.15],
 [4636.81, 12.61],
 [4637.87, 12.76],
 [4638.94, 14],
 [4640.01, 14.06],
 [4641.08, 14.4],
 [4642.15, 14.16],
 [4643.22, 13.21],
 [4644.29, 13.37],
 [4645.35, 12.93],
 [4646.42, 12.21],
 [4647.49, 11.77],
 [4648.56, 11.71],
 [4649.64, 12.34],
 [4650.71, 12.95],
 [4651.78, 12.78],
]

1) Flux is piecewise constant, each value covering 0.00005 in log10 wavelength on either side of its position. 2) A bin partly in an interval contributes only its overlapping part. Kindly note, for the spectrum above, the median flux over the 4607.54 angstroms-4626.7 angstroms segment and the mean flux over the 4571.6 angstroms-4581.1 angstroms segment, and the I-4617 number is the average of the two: 12.6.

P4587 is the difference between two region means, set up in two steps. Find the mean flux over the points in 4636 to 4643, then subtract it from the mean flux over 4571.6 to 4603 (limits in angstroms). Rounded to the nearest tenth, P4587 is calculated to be -1.2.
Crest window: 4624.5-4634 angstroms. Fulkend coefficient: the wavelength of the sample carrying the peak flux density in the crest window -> 4625.08 angstroms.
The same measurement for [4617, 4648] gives 4641.08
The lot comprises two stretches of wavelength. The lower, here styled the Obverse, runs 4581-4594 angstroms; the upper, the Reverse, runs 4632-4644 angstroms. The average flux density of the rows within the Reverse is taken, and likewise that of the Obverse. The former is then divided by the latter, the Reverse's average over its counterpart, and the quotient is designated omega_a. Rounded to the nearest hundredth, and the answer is 1.12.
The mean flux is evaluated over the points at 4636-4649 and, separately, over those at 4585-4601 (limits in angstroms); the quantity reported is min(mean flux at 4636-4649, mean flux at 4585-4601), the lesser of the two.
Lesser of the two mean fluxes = 13.1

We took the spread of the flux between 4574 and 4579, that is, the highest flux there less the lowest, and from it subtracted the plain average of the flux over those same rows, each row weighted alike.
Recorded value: -10.4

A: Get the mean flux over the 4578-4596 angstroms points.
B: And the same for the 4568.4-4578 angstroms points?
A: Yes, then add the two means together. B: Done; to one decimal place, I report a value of 24.6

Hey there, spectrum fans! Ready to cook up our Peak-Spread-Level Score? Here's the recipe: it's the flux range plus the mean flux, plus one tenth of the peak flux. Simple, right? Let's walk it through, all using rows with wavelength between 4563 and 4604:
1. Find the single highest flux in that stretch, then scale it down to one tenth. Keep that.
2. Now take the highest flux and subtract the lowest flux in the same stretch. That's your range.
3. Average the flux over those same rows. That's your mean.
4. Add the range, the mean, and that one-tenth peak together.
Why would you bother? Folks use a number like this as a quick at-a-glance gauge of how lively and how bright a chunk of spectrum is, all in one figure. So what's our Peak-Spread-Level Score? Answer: 19.2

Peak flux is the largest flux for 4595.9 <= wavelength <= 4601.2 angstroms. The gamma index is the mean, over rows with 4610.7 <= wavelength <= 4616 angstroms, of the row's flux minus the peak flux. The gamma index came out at -1.1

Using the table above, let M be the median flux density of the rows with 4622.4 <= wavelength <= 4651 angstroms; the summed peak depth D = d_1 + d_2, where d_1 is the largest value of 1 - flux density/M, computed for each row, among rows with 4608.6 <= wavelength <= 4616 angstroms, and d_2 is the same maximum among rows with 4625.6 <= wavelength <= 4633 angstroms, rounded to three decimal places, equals 0.161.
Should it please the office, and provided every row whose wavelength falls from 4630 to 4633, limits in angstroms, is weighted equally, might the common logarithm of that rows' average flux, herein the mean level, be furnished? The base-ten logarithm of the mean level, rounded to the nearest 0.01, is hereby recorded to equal 1.06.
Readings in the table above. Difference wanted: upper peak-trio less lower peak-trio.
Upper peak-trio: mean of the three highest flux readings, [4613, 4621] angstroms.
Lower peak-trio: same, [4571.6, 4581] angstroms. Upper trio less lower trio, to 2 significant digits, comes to 1.1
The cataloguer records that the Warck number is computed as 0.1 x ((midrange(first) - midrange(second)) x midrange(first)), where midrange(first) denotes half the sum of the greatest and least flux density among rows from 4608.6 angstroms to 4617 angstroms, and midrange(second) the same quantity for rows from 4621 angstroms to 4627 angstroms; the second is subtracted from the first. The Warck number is 0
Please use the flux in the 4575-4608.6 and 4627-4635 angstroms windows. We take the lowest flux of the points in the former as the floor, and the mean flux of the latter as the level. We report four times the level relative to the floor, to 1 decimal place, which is 5.0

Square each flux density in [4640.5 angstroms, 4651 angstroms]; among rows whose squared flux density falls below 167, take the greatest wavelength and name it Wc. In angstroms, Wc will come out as 4649.64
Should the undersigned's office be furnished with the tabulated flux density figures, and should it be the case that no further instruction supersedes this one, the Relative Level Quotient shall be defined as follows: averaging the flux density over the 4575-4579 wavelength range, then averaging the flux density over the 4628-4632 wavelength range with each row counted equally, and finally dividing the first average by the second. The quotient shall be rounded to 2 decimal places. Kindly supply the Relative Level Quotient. 1.05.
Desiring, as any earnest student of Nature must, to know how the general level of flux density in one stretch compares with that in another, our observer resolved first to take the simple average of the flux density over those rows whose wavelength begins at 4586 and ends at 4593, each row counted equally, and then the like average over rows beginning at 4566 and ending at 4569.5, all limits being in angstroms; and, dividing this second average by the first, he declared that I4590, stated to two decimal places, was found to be 0.99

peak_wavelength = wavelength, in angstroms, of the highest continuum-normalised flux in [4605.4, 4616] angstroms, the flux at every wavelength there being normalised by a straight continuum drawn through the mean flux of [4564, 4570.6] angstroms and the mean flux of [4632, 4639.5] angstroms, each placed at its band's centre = 4613.38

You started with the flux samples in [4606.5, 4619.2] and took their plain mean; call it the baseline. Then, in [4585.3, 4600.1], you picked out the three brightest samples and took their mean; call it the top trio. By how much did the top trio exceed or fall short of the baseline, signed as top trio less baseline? 1.1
